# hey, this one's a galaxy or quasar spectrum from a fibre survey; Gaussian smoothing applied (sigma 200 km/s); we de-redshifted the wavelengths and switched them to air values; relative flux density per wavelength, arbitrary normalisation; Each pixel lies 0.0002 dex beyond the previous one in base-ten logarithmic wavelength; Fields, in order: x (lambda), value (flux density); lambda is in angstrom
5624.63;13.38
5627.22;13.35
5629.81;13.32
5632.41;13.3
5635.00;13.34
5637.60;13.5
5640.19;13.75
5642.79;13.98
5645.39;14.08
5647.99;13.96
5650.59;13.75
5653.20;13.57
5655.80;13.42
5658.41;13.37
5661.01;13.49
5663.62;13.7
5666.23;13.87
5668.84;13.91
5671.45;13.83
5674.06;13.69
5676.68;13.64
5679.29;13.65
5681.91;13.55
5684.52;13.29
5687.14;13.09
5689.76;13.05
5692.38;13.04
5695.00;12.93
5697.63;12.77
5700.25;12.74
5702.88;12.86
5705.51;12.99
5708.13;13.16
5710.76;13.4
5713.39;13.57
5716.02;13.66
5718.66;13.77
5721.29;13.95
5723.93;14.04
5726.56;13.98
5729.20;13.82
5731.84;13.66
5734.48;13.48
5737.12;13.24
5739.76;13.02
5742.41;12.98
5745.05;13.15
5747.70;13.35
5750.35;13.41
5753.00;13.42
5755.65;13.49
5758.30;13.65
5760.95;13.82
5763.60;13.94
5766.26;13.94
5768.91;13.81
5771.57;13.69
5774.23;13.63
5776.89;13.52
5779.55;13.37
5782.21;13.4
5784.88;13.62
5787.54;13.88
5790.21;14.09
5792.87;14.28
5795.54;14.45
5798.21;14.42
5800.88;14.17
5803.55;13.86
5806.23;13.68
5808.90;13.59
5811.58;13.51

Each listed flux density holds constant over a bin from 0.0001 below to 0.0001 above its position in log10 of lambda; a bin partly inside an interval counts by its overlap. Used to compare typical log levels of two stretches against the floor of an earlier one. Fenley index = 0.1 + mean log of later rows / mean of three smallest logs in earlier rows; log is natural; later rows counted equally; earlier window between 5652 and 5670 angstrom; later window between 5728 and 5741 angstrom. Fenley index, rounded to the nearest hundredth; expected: 1.10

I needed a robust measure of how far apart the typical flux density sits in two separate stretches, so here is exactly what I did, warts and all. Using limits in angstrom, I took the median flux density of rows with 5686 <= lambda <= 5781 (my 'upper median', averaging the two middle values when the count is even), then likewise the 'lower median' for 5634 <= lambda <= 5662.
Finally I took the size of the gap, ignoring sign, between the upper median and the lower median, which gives 0.12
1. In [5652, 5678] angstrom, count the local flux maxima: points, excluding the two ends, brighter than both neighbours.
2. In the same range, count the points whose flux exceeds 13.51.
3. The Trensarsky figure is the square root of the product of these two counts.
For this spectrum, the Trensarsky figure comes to 2.65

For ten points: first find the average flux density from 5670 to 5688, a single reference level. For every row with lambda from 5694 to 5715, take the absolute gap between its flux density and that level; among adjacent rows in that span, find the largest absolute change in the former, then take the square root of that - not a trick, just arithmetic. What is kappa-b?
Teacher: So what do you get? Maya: 0.49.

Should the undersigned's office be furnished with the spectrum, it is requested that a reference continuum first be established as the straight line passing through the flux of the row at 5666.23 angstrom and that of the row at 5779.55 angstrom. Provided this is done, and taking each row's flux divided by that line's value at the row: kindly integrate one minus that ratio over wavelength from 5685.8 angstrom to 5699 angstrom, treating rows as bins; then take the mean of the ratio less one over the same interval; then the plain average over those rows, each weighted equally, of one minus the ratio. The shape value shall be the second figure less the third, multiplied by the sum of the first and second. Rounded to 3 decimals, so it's -0.078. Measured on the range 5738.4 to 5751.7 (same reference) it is -0.015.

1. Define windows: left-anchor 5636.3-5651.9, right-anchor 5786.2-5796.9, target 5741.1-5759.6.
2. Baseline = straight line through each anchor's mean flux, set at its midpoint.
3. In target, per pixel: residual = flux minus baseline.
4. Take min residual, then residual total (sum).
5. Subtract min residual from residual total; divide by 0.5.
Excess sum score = -8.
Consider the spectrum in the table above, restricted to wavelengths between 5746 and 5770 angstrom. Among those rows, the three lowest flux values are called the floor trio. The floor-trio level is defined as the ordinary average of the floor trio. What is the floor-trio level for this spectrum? 13.4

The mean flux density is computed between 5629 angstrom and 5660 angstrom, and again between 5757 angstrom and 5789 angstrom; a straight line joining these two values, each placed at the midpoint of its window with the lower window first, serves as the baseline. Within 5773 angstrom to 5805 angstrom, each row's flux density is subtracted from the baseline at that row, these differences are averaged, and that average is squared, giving 0.037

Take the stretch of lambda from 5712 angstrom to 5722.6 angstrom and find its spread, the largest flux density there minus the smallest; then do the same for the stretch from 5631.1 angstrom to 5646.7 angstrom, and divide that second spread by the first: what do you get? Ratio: 2.1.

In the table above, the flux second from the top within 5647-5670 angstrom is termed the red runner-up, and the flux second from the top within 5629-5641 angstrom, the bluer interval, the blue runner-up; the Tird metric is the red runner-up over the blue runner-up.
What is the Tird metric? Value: 1.03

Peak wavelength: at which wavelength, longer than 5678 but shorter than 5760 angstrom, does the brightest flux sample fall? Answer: 5723.93 angstrom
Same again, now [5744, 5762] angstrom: 5760.95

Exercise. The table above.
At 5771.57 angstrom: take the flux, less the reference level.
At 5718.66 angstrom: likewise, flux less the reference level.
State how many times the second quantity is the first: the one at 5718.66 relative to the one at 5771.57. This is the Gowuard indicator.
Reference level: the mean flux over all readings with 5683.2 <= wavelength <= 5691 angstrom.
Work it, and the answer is 1.1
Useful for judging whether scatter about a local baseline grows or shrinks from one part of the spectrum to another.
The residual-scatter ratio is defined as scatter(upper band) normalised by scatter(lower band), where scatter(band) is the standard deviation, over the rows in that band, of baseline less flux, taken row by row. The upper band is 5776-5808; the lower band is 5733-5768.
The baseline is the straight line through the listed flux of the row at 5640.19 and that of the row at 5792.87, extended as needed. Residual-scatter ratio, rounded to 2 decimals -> 1.27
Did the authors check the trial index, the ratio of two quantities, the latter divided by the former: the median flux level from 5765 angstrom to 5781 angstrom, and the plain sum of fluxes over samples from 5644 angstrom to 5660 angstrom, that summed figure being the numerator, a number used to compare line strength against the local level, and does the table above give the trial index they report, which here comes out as 6.01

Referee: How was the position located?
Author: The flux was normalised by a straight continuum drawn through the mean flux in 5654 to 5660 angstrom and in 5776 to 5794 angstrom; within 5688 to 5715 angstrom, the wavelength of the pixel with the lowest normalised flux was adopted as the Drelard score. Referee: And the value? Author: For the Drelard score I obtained 5700.25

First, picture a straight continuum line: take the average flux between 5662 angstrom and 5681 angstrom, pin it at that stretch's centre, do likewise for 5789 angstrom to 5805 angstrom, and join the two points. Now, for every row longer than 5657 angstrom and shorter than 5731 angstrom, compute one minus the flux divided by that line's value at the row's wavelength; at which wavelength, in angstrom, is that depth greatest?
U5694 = 5700.25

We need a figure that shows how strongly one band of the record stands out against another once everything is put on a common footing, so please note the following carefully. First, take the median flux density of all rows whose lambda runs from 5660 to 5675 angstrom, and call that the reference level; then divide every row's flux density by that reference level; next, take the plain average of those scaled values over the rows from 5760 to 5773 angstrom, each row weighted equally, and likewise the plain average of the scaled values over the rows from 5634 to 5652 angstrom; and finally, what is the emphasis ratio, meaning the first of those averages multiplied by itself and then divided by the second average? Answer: 1.01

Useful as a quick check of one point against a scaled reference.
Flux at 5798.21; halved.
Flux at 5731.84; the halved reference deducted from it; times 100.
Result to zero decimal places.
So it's 645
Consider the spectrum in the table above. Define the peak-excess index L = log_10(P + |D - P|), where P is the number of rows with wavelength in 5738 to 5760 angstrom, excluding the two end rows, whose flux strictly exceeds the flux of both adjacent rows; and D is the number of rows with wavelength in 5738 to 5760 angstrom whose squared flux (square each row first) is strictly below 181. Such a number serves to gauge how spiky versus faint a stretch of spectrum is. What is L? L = 0.8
